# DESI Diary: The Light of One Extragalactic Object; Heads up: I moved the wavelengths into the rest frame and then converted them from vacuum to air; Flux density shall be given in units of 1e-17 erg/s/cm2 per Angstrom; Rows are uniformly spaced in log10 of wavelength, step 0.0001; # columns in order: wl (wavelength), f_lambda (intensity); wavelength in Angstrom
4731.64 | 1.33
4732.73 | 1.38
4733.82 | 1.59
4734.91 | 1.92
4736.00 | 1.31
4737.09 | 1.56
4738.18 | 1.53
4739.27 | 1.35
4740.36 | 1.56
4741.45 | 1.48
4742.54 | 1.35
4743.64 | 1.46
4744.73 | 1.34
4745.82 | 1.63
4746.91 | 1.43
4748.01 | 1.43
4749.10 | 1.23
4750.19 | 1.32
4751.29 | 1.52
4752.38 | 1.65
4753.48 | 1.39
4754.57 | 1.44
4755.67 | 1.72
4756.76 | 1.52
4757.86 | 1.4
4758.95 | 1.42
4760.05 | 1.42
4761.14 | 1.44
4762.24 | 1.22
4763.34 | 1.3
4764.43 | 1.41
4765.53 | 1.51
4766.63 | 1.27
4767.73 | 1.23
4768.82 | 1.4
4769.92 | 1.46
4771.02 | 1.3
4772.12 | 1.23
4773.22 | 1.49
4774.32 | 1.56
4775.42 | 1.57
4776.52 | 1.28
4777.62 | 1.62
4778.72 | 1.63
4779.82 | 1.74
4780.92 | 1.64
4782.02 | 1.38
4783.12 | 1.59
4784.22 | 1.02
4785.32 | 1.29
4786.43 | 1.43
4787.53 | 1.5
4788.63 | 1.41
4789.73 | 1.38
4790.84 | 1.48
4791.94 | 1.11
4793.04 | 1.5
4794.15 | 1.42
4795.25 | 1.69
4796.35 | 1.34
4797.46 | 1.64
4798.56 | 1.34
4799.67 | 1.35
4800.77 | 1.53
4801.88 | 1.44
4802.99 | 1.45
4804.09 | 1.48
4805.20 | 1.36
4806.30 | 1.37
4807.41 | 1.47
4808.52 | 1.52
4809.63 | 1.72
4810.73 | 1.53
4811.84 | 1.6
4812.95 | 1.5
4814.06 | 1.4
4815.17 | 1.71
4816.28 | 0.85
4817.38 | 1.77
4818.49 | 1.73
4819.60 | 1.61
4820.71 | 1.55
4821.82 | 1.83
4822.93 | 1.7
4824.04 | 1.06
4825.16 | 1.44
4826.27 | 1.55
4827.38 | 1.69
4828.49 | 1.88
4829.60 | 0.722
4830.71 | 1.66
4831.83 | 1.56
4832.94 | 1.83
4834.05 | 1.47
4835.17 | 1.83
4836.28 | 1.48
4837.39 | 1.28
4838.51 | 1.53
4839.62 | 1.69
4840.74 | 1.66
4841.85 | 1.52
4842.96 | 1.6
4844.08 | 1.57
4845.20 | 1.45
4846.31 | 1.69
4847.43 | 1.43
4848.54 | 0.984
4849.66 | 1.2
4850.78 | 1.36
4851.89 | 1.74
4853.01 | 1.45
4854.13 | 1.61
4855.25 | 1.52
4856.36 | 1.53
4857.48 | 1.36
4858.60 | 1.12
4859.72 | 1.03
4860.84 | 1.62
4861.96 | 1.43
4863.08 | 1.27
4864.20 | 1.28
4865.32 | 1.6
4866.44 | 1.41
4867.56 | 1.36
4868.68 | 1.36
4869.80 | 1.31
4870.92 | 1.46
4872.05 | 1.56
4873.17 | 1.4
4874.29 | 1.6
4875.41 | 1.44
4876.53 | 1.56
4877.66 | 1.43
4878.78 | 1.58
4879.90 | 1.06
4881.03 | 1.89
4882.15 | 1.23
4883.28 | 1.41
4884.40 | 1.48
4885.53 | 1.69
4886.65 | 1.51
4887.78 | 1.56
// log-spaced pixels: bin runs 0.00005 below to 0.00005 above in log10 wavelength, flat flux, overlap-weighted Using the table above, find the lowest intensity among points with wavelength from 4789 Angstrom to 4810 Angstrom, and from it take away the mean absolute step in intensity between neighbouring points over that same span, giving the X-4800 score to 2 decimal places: 0.95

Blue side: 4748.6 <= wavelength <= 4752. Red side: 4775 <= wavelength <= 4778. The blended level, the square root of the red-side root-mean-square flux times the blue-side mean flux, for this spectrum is 1.43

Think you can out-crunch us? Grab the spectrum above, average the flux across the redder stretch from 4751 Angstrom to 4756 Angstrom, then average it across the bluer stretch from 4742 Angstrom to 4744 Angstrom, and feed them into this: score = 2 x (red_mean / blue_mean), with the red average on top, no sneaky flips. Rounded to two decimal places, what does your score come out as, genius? 2.20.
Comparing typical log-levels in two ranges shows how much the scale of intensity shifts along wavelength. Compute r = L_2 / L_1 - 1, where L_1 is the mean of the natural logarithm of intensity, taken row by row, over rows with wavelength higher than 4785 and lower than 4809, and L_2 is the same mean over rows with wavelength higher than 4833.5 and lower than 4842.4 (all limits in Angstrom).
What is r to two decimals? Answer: 0.23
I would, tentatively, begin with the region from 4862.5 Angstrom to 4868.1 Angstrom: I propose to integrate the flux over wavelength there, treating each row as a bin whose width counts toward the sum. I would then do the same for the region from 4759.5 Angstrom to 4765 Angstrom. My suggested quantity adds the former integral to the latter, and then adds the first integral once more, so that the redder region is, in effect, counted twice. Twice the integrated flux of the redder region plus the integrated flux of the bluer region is 23.0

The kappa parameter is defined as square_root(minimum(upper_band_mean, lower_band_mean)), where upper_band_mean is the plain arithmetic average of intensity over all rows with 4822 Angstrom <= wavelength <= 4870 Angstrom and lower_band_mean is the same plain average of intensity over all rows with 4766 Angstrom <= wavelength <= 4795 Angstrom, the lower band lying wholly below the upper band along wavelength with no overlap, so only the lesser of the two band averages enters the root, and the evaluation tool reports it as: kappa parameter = 1.19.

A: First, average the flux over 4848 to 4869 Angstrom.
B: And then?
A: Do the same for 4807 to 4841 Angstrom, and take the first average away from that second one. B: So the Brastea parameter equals 0.16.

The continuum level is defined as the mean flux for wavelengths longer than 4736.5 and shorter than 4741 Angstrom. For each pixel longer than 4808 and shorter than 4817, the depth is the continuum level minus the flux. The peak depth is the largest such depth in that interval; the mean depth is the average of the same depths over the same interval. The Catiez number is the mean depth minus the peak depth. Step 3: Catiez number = -0.63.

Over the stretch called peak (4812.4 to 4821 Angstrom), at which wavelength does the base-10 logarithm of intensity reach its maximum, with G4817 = 4817.38 Angstrom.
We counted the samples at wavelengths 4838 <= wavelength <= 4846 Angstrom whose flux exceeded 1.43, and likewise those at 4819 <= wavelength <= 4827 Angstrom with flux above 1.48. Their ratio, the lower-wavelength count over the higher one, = 0.71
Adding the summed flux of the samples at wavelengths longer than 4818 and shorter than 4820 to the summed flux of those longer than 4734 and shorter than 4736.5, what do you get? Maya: 6.6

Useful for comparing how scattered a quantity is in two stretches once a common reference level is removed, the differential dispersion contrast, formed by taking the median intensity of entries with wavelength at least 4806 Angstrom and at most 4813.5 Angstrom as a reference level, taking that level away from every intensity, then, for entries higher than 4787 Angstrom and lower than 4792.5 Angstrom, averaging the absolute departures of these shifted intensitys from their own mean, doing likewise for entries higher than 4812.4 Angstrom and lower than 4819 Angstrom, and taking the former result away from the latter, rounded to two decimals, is 0.14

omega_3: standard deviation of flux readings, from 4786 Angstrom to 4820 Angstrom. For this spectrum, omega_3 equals 0.18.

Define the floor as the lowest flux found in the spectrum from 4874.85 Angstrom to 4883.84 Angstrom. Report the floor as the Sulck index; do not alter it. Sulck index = 1.06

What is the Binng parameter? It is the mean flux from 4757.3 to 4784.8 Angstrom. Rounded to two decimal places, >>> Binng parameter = 1.42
